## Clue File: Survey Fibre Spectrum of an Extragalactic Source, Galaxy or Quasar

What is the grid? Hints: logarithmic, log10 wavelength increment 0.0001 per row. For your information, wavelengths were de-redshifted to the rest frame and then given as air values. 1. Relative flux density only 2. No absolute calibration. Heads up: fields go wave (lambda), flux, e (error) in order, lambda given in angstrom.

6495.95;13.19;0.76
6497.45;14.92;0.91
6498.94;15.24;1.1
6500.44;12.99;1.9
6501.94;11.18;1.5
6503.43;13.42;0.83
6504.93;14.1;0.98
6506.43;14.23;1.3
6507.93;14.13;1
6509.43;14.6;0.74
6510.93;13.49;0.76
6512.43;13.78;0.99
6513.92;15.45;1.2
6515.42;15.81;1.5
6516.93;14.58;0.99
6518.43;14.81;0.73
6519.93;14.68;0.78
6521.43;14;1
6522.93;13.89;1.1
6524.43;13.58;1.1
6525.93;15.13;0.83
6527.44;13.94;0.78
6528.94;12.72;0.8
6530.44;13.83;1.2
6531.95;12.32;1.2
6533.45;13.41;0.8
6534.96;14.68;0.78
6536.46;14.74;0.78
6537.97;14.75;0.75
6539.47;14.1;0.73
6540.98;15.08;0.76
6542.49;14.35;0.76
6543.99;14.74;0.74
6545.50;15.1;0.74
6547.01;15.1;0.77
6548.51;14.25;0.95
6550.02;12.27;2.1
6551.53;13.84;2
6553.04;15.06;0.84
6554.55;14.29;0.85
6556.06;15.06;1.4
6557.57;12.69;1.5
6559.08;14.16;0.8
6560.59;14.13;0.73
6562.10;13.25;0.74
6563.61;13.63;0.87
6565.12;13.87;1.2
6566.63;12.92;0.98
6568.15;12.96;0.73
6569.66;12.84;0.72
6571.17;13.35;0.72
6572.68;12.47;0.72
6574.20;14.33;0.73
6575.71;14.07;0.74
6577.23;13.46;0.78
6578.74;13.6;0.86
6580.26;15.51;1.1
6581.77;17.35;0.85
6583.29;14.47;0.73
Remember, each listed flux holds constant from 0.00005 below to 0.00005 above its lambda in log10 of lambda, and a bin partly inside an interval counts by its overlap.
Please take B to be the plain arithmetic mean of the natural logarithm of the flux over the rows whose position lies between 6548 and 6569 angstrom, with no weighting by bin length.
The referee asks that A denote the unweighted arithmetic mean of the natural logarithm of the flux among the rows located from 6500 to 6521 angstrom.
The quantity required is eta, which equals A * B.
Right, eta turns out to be 6.919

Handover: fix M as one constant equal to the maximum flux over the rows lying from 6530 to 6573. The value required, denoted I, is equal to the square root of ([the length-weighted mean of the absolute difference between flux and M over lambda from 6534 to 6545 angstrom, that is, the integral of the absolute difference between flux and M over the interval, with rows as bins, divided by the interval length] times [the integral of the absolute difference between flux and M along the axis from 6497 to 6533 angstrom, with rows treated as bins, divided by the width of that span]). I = 0.75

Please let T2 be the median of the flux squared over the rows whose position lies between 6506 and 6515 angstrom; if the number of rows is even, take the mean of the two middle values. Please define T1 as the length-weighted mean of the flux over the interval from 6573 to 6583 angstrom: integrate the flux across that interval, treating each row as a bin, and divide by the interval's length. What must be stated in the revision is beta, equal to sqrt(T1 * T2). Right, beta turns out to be 54.2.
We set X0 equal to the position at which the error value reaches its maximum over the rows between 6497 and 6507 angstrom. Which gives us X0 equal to 6500.44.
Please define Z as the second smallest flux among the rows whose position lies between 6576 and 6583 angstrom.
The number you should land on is 13.6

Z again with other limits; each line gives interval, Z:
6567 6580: 12.84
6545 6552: 13.84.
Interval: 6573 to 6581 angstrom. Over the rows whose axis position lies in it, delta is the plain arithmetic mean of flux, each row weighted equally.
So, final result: 14.2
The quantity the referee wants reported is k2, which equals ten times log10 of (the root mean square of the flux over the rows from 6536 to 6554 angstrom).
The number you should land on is 11.60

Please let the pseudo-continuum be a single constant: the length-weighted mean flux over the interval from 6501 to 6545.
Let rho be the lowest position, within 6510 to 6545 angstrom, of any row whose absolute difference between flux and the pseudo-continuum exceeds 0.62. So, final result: 6510.93 angstrom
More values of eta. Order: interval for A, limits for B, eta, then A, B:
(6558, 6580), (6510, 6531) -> 6.911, 2.60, 2.66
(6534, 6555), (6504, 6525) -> 7.112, 2.67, 2.66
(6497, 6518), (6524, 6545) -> 6.995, 2.65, 2.64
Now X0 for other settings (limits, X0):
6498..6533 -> 6500.44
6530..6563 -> 6550.02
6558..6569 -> 6565.12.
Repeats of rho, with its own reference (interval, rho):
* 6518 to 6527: 6518.43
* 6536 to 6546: 6537.97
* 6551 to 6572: 6553.04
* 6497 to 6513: 6497.45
